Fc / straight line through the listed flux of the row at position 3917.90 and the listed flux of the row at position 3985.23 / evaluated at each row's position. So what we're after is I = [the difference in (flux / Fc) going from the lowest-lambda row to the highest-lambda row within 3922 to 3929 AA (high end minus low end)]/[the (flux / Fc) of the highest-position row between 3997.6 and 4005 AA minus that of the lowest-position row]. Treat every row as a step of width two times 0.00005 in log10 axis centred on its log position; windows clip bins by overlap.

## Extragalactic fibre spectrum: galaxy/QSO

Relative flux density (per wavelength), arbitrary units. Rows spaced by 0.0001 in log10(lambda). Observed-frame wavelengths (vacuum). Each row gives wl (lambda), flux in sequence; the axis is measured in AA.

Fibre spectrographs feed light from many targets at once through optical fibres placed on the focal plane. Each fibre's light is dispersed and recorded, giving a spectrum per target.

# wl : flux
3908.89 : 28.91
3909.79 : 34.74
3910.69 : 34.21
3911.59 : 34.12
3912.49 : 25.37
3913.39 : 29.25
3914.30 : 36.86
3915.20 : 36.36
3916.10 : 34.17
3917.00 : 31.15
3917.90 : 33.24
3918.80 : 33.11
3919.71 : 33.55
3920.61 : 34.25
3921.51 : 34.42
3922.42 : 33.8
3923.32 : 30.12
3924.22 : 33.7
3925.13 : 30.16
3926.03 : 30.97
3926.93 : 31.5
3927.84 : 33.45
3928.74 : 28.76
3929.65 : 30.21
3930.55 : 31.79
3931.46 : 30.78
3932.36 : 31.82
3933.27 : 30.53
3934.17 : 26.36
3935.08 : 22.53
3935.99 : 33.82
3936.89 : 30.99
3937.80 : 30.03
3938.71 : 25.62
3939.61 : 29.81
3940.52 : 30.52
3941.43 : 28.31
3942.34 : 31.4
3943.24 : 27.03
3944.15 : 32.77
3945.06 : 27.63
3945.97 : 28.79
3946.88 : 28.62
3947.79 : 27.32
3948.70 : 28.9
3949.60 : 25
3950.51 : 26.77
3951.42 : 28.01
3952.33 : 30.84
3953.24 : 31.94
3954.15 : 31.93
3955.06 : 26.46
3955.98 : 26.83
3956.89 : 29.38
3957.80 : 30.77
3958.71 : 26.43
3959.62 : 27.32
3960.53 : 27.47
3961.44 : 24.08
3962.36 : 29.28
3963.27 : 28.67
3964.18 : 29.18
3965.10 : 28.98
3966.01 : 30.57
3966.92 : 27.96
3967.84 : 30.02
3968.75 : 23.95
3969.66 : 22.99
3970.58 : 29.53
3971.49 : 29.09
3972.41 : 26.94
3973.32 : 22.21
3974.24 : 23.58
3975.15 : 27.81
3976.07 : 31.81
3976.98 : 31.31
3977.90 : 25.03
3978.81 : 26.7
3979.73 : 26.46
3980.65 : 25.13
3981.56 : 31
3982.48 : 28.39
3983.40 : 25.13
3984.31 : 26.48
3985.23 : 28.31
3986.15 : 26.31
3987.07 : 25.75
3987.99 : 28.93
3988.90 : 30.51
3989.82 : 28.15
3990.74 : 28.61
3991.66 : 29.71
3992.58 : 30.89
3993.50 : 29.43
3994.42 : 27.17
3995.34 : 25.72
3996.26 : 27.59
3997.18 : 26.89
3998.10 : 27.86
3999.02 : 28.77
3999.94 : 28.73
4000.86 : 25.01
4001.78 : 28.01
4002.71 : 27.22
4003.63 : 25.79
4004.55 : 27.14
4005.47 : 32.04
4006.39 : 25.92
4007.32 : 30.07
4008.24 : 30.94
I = 15.8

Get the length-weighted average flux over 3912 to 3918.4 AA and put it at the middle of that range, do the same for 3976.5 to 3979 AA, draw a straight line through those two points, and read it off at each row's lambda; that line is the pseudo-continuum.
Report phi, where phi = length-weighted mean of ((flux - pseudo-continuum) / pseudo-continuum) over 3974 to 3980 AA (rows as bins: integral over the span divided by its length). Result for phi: -0.01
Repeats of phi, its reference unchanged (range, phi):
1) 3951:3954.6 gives 0.03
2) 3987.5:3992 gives 0.08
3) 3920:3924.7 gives 0.04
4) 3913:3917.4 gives 0.04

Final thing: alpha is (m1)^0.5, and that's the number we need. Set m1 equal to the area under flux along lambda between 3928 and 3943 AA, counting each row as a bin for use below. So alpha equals 21.1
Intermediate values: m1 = 444.4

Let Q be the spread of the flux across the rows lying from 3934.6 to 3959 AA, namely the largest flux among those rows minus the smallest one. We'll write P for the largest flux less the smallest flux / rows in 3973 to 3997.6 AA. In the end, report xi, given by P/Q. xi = 0.9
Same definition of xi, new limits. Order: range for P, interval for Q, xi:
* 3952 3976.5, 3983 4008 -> 1.4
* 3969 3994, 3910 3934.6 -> 0.8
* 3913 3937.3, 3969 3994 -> 1.5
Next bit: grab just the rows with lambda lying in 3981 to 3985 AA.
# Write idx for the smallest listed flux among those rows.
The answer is 25.13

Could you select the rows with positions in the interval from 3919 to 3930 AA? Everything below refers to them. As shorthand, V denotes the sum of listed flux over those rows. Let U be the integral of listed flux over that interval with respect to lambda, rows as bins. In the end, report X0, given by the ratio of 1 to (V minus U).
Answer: 0.031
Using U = 353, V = 385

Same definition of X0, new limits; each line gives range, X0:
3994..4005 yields 0.037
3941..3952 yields 0.036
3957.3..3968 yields 0.027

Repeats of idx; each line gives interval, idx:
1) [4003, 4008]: 25.79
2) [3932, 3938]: 22.53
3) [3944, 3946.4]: 27.63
